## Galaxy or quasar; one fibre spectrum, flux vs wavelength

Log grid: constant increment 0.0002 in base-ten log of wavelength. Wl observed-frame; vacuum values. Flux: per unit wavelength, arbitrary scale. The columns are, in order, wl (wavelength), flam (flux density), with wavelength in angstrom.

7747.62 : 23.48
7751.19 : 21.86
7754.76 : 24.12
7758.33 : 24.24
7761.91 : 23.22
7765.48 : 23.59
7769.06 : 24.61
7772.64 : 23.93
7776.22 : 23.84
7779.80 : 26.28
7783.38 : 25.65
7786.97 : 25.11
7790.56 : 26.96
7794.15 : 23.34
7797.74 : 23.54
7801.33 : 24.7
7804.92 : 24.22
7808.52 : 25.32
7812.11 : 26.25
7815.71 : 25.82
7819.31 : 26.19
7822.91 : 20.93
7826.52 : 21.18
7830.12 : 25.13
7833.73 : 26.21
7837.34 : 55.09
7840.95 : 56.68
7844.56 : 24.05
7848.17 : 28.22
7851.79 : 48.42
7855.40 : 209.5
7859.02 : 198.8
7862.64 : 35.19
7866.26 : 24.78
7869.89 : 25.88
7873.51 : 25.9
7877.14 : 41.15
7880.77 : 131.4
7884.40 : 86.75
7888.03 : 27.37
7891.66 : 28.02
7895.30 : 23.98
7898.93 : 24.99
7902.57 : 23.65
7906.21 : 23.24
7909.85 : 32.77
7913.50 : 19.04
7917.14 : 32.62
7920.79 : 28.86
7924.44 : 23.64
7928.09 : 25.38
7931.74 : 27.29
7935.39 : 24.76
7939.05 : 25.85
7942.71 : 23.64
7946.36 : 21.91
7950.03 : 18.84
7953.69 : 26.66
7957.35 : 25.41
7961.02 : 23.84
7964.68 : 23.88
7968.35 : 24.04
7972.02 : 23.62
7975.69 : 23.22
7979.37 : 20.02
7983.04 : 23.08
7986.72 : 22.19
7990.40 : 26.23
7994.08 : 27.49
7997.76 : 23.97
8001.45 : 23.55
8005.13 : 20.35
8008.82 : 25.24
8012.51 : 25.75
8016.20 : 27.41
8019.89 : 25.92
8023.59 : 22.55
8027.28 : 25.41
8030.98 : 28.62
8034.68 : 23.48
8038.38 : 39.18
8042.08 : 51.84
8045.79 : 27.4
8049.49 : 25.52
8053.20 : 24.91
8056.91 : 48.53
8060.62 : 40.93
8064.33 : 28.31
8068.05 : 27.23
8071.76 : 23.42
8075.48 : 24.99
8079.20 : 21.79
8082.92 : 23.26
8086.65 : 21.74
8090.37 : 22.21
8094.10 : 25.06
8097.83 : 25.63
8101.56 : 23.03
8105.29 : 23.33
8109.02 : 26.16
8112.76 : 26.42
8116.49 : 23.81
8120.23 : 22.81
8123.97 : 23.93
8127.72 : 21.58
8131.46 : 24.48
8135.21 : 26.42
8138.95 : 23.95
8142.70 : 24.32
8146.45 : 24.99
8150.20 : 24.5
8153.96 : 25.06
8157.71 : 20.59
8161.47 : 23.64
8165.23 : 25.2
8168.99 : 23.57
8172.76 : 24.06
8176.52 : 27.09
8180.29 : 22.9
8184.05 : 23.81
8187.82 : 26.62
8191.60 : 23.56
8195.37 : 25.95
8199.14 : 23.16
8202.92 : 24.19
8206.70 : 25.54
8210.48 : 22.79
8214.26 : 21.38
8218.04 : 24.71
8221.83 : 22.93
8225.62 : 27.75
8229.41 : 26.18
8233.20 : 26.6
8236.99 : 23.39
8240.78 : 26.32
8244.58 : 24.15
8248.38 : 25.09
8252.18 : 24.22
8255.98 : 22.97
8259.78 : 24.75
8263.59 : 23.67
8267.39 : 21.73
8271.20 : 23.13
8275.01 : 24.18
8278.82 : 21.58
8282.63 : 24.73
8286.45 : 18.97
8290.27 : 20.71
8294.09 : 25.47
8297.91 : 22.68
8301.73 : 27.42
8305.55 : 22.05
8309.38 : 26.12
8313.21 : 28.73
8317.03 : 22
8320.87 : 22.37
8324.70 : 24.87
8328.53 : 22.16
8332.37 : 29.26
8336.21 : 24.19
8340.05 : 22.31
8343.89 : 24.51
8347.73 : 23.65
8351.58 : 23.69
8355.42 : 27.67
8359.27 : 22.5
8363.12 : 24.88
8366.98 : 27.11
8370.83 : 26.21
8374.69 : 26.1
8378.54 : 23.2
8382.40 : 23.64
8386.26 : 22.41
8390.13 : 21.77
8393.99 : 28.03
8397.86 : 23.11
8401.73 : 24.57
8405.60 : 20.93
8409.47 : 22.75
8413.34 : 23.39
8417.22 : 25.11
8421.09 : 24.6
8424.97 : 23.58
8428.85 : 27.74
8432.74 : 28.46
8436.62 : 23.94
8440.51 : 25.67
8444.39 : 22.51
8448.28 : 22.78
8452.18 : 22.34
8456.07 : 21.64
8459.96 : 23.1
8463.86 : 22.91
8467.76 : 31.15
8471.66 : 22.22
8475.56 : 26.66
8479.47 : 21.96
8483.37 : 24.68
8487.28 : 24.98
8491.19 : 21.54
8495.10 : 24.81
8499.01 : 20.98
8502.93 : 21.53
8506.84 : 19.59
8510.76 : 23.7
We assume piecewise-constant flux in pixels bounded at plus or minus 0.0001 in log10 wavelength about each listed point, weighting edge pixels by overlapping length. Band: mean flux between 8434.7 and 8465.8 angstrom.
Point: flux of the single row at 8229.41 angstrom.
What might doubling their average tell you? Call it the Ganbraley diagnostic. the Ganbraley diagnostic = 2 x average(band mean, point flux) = 49.3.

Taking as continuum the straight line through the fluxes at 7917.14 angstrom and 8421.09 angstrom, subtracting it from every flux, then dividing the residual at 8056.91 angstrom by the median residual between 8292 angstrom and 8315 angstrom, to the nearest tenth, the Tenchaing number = -25.7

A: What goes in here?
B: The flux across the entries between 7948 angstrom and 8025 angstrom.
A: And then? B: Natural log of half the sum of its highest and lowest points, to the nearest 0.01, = 3.14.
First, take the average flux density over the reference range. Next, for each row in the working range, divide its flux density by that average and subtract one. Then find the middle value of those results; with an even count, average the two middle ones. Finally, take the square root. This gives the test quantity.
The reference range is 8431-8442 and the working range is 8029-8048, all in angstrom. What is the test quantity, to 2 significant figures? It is 0.32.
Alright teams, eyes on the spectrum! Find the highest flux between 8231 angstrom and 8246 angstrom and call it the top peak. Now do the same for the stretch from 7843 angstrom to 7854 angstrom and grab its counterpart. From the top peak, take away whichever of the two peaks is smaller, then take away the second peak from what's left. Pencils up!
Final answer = -48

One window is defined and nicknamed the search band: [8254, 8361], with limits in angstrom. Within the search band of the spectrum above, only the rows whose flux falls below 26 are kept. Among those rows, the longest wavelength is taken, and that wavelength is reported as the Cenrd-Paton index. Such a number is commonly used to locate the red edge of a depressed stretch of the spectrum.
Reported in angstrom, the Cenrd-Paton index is 8359.27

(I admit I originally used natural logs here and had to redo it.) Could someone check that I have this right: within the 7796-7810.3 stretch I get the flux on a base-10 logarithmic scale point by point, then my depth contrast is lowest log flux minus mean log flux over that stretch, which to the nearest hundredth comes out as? -0.02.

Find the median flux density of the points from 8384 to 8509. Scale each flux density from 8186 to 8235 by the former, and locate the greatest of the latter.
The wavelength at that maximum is 8225.62 angstrom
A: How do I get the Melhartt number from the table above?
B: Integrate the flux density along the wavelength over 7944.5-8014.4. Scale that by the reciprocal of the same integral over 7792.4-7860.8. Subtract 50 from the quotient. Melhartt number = -49.5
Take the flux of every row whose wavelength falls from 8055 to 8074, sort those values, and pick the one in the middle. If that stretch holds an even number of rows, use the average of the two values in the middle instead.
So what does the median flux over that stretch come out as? 28.3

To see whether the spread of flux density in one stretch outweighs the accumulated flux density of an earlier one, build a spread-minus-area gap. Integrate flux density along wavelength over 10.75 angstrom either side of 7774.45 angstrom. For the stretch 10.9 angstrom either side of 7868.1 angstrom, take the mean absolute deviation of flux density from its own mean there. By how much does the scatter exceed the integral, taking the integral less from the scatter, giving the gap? -483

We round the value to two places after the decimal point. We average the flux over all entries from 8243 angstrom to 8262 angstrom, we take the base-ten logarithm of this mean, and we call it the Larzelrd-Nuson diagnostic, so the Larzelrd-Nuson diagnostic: 1.38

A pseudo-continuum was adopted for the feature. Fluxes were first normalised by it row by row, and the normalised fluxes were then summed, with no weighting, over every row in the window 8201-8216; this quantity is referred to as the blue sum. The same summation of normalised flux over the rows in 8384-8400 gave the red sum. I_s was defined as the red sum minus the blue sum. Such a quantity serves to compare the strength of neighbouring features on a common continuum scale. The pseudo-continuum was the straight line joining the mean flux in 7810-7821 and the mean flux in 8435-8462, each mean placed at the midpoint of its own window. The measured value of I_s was 0.20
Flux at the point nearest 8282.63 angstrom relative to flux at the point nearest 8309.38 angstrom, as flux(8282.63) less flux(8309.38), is -1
